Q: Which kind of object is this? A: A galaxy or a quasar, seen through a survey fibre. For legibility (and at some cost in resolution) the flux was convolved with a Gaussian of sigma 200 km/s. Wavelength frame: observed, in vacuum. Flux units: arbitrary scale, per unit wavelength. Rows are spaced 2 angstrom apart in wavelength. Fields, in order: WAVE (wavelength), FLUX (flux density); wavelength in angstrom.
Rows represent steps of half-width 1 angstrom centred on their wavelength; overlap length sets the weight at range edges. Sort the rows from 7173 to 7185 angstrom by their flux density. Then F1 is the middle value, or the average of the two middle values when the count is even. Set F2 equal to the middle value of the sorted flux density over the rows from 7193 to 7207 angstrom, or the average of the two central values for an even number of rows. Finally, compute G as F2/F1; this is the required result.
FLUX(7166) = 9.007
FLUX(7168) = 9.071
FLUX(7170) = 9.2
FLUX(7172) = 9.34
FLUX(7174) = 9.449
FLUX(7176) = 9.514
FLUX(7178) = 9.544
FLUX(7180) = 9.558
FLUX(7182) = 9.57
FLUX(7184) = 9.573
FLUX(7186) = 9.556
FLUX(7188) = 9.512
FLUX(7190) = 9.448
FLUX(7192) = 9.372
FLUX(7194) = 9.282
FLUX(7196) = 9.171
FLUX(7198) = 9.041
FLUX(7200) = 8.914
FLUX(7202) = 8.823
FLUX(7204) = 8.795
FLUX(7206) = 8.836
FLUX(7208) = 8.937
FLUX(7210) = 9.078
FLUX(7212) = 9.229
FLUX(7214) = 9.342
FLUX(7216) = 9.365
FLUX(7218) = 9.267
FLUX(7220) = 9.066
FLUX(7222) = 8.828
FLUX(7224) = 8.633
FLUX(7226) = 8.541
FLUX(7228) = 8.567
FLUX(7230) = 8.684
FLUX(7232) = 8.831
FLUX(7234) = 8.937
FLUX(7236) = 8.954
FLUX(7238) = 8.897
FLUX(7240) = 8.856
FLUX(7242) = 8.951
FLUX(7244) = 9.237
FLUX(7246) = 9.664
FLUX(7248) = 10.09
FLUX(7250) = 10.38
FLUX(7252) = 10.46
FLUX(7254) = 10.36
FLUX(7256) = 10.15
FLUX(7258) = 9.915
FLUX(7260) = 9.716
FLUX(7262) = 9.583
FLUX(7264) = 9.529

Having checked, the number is 0.93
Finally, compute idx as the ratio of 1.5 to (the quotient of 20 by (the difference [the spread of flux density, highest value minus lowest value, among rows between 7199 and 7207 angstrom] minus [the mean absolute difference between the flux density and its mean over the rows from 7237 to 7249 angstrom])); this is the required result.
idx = -0.0208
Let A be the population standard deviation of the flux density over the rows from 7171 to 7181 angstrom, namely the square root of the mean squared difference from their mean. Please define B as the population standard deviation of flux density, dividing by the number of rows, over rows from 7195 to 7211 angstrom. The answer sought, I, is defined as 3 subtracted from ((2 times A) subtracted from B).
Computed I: -3.03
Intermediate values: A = 0.08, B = 0.13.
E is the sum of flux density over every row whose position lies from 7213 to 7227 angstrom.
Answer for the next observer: 63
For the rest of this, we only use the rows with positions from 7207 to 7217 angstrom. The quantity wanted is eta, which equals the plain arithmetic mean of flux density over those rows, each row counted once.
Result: 9.19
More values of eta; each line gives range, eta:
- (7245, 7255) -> 10.19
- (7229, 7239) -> 8.86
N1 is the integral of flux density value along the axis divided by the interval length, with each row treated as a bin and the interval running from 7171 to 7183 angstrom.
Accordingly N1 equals 9.5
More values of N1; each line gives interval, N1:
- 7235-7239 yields 8.9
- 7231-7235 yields 8.9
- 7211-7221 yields 9.3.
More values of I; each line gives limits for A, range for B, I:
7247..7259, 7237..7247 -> -3.08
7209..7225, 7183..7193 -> -3.41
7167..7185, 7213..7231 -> -3.02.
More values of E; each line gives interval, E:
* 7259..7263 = 19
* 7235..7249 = 65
